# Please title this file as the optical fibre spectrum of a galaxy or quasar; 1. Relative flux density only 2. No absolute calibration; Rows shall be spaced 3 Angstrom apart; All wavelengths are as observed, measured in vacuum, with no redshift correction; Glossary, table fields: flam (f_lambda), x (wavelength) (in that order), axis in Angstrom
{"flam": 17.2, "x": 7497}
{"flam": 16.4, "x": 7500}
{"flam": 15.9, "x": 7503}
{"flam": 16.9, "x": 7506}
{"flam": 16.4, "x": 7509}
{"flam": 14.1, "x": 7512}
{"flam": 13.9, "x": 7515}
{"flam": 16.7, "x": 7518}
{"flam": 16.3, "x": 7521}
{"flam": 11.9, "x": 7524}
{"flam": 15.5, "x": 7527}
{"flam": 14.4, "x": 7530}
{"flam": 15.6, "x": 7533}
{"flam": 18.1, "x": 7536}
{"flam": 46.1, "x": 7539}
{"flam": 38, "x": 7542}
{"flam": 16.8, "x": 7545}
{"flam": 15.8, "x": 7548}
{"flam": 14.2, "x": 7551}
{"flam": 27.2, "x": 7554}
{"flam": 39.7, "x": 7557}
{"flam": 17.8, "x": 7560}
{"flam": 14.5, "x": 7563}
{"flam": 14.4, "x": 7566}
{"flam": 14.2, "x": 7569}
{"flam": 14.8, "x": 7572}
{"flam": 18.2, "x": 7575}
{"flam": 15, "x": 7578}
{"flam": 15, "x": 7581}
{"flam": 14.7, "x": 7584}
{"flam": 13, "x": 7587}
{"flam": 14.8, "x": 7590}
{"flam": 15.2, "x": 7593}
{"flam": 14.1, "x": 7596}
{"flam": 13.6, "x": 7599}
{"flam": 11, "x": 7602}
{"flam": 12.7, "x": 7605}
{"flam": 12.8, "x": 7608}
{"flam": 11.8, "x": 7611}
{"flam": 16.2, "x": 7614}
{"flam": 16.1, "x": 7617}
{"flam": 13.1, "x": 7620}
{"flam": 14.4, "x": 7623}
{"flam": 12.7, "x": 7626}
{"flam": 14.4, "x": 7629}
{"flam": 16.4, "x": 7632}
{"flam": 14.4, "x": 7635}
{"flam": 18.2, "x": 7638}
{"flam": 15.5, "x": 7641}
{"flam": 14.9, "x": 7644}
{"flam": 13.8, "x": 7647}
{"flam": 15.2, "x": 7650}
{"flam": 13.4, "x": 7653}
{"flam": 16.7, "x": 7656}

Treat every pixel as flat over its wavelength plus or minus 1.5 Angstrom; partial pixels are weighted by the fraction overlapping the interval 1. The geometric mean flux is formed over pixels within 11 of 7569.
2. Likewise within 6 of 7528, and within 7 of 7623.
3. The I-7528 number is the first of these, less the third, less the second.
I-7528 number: -13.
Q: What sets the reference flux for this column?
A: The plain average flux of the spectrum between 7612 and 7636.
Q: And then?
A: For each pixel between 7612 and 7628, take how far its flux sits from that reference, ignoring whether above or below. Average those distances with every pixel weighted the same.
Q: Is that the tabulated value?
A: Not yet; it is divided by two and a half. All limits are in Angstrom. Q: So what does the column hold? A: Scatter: 0.5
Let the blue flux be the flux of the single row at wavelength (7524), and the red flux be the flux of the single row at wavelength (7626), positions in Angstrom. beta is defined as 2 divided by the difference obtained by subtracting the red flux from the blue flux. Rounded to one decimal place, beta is -2.5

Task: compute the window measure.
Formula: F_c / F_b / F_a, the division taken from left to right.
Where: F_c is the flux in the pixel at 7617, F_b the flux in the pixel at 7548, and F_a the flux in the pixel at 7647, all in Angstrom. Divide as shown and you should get 0.074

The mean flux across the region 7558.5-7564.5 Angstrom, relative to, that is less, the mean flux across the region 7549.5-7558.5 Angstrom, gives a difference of -10.9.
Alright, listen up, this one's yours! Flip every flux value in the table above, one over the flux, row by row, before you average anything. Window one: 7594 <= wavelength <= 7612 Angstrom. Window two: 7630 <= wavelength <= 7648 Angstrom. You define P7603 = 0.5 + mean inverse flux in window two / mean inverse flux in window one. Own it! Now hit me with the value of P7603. 1.32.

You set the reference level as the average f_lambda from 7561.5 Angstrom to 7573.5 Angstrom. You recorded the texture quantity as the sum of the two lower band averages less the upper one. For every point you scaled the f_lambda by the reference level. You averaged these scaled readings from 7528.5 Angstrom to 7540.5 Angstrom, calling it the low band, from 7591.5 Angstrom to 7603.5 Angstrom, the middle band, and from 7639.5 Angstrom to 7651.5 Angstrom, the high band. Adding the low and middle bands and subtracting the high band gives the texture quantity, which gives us 1.5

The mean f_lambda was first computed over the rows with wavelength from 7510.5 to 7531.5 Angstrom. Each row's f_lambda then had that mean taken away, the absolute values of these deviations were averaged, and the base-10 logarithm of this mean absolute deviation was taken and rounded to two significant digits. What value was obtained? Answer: 0.10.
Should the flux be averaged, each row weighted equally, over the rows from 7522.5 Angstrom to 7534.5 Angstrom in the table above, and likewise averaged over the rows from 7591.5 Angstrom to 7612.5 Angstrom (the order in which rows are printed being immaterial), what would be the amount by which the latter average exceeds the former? -1.3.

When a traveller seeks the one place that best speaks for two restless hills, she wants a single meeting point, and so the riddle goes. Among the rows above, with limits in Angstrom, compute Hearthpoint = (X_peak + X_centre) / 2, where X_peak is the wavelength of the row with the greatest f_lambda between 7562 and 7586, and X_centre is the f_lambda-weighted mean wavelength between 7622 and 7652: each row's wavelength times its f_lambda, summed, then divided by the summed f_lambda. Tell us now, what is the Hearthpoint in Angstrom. 7605.8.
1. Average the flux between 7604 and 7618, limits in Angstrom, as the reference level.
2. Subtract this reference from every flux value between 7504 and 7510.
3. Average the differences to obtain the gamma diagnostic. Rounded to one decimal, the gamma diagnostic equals 2.7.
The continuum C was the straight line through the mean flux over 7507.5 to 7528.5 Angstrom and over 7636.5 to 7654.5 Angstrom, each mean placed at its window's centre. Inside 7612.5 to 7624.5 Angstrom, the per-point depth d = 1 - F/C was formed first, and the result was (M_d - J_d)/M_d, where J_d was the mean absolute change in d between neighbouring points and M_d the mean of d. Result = -7.4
